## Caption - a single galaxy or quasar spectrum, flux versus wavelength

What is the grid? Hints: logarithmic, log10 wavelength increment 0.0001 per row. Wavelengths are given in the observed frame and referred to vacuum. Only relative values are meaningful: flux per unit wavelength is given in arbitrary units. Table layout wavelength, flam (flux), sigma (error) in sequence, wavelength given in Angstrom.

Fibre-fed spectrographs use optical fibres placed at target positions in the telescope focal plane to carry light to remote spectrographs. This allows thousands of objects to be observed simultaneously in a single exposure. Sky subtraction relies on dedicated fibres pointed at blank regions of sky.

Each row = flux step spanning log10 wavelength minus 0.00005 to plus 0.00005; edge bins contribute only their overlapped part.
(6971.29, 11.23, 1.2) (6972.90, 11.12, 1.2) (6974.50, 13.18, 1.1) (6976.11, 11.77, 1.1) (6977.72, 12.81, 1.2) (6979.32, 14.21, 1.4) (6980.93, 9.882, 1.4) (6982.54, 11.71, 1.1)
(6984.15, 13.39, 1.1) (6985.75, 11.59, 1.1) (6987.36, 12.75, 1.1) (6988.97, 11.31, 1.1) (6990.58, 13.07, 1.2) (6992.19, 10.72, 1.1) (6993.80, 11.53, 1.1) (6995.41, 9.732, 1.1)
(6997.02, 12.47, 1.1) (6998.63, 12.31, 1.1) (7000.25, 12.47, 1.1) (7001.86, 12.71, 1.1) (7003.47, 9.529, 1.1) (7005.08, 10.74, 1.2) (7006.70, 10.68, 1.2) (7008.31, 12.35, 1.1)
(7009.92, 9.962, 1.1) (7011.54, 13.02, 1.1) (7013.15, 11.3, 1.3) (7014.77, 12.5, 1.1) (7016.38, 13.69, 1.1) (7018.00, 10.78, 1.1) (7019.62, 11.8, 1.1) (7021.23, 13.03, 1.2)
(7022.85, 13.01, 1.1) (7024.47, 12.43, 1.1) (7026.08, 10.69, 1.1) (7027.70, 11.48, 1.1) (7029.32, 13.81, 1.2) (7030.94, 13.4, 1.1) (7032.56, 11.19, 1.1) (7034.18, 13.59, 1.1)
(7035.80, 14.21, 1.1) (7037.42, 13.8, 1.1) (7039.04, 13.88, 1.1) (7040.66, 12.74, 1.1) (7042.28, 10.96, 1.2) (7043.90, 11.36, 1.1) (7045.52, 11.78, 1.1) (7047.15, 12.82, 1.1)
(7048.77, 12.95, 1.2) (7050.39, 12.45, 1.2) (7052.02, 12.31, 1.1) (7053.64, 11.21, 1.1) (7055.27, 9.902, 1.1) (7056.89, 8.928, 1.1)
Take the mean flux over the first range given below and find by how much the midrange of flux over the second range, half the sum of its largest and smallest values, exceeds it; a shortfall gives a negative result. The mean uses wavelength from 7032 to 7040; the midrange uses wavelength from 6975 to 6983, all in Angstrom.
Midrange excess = -1.3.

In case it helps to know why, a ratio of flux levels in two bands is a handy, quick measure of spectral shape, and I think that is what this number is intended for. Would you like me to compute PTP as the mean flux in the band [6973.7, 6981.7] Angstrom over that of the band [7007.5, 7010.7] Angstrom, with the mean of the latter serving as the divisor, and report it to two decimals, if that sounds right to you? 1.11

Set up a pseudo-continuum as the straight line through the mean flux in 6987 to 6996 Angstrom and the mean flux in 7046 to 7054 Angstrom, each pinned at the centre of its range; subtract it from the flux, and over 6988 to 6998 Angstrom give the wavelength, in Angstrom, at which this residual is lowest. 6995.41 Angstrom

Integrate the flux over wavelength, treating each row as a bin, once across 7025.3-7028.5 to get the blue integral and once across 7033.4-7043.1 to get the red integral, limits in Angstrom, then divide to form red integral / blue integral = 3.6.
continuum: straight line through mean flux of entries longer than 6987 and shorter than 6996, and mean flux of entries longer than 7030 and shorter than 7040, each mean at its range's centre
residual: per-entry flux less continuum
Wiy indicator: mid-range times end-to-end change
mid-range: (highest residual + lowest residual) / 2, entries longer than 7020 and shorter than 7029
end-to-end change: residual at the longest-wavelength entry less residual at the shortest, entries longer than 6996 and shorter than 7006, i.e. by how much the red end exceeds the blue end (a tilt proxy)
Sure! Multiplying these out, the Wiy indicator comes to 2.1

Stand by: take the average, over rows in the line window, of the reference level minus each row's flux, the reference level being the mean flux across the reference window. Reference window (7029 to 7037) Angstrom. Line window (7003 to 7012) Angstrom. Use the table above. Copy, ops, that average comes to 2.2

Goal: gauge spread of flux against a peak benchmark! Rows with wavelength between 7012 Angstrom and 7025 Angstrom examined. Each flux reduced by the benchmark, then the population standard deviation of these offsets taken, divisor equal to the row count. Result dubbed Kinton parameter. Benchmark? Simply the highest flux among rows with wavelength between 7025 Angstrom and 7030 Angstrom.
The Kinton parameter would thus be 0.91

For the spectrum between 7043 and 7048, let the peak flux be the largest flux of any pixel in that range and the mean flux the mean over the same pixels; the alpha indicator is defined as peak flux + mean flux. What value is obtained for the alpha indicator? 24.8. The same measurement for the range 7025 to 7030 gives 25.8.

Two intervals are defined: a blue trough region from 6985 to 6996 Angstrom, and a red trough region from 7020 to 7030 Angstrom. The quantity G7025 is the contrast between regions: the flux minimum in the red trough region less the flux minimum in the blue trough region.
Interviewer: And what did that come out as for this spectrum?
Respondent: 1.0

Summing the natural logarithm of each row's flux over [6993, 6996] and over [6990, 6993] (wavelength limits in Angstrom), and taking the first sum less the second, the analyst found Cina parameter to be -0.22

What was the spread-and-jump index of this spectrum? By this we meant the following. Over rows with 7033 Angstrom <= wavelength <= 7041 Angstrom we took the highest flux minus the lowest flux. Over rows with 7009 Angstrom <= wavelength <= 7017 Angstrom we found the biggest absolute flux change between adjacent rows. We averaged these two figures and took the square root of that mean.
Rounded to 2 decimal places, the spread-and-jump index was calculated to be 1.50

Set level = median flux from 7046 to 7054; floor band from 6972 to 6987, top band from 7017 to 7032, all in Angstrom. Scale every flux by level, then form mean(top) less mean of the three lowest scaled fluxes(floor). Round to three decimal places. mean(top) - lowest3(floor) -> 0.113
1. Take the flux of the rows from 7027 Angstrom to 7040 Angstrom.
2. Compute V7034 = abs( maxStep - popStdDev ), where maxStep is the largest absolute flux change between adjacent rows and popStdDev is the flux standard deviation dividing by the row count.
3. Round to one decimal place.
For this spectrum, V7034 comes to 1.3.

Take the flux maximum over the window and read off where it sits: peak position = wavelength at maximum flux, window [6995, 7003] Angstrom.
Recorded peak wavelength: 7001.86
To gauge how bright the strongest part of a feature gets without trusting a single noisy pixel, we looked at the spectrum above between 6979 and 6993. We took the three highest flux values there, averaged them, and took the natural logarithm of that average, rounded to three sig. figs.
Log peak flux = 2.61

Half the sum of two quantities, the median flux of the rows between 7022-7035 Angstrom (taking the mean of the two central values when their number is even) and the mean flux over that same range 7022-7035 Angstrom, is 12.6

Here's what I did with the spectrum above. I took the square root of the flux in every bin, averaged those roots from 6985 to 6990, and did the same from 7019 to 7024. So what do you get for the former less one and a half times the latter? -1.88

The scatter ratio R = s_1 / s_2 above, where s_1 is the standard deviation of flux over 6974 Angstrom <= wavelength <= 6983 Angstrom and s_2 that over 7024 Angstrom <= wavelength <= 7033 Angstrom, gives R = 1.2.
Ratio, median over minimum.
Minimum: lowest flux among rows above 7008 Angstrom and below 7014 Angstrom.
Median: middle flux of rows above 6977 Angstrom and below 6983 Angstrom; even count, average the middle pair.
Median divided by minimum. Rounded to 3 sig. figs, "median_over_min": 1.23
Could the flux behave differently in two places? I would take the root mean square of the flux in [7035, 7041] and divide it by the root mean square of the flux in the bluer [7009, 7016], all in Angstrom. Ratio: 1.16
